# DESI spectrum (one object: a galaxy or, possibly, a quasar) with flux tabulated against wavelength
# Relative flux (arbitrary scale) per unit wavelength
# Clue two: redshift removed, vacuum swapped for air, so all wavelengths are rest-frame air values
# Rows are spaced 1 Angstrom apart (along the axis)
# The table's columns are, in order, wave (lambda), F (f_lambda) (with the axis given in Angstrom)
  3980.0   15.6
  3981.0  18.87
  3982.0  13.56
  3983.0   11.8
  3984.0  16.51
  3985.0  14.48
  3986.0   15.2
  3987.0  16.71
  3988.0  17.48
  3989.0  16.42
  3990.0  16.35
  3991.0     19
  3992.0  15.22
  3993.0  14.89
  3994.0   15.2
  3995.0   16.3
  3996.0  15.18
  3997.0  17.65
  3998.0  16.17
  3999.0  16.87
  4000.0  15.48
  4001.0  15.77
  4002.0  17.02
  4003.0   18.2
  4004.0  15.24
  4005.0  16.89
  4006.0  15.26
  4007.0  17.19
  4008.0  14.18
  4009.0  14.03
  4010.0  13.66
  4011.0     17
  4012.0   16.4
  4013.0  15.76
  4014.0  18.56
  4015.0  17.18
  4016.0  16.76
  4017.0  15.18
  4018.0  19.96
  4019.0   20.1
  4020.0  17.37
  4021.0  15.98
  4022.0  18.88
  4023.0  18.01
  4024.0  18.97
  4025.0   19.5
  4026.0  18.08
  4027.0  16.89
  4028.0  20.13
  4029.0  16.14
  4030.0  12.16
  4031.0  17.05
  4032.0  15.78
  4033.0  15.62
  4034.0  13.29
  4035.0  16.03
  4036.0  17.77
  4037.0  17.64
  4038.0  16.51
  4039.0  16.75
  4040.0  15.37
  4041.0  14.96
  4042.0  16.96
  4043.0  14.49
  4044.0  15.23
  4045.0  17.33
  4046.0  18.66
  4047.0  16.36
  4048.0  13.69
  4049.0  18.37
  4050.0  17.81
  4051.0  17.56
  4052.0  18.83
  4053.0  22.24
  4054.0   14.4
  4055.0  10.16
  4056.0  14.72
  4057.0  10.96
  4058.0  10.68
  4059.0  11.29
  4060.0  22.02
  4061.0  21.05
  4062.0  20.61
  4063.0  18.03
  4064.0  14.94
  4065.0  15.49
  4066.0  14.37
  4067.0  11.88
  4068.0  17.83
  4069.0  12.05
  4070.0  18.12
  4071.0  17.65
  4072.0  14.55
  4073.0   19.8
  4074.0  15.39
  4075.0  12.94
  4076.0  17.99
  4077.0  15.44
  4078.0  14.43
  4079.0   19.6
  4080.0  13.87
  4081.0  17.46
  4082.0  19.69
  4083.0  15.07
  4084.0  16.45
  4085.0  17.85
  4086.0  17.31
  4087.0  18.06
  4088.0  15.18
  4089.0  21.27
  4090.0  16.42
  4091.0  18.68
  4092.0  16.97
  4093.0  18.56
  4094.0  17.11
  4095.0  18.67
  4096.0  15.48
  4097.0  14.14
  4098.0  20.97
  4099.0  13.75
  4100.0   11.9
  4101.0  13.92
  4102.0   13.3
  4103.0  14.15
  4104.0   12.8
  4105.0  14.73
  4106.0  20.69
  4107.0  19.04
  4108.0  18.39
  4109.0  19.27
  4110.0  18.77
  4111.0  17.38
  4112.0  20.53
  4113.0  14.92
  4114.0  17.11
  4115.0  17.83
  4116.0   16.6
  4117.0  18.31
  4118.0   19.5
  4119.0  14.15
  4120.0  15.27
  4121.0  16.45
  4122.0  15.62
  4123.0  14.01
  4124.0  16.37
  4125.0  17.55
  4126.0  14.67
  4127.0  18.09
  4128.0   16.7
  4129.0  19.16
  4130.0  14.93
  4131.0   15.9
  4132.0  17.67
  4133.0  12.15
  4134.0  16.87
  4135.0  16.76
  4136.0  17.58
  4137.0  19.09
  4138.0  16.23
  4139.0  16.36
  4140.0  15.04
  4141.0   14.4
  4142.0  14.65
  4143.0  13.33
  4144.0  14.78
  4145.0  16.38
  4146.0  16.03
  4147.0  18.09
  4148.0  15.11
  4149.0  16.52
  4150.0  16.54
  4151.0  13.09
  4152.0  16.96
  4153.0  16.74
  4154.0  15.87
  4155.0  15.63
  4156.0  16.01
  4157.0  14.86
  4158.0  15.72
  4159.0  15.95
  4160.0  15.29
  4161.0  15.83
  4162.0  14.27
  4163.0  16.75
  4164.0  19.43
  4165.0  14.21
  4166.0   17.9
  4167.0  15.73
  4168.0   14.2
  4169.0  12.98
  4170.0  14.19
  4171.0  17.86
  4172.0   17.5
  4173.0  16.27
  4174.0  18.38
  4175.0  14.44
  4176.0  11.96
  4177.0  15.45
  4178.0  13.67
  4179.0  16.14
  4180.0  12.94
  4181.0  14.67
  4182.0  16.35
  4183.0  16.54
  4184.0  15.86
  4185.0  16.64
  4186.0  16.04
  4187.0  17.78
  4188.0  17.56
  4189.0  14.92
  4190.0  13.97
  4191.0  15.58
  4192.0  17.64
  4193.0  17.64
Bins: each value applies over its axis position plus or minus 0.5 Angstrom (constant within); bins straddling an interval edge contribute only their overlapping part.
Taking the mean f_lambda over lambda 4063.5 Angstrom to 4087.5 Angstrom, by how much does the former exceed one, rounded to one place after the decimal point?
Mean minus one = 15.2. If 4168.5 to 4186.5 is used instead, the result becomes 14.4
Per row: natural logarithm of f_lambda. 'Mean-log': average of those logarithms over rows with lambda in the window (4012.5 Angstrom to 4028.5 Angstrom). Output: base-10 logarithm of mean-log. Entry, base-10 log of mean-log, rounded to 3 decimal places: 0.460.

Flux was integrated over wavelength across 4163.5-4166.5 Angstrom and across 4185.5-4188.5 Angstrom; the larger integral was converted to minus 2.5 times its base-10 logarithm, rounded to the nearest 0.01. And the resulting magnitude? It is -4.28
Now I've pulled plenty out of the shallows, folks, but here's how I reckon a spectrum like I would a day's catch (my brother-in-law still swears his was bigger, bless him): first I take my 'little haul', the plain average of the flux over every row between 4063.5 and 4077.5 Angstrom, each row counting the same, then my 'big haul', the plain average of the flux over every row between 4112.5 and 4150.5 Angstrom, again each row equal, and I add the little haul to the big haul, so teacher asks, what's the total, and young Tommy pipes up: 31.8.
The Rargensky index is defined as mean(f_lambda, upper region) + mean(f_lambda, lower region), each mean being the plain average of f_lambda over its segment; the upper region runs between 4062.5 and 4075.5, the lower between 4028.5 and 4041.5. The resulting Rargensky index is 31.4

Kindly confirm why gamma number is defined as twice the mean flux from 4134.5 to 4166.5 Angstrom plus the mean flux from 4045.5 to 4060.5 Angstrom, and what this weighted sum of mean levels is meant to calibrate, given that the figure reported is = 47.8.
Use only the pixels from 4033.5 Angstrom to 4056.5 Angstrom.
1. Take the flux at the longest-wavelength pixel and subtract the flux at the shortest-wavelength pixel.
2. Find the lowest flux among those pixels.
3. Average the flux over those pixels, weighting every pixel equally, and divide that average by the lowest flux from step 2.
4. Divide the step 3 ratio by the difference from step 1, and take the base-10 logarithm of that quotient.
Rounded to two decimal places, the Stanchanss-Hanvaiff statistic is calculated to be 0.05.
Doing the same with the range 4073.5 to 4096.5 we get 1.16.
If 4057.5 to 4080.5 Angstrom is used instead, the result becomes -0.33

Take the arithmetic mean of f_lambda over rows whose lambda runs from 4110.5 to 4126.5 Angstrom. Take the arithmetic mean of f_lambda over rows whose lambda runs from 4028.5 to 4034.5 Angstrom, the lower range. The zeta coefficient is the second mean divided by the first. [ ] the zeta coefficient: 0.90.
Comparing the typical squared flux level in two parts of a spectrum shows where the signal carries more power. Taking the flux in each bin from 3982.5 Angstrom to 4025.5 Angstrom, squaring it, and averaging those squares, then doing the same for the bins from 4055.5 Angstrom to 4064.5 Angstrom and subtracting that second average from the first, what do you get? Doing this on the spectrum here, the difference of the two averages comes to 0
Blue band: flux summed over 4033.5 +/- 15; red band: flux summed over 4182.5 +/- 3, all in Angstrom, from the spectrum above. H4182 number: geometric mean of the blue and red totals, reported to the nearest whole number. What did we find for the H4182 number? 216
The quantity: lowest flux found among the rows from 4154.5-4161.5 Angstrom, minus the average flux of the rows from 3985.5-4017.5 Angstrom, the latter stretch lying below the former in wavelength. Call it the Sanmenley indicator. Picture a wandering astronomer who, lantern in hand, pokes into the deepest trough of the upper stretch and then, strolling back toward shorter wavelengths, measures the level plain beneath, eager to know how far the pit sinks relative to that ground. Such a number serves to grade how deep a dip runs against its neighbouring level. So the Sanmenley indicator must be -1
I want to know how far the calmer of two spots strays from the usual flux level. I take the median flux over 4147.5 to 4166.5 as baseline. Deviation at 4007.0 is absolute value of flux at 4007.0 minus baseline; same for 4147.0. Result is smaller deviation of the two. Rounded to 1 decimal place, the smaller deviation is 1.3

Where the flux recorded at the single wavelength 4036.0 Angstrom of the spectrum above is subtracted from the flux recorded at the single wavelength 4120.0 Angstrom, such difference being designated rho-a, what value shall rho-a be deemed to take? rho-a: -2.5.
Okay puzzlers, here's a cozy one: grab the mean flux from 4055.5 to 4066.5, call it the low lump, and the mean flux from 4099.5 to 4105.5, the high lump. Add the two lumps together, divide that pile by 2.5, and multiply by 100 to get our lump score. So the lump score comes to 1172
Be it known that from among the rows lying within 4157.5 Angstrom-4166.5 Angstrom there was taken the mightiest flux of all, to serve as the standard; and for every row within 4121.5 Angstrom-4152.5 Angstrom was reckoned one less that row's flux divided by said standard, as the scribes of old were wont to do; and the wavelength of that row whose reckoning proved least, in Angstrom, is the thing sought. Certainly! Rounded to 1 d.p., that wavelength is 4129.0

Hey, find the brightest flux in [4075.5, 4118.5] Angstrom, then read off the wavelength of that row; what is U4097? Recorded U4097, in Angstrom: 4089.0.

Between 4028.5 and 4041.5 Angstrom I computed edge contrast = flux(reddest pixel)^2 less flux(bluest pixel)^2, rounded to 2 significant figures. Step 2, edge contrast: -37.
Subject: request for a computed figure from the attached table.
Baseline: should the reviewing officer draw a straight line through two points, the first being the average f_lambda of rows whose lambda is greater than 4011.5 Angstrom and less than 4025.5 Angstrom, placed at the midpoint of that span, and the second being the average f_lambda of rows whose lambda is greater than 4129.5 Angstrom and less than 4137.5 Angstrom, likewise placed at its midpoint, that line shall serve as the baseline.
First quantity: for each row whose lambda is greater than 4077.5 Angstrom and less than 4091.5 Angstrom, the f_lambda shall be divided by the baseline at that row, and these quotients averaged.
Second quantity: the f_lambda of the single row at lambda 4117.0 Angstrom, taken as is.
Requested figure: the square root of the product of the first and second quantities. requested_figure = 4.3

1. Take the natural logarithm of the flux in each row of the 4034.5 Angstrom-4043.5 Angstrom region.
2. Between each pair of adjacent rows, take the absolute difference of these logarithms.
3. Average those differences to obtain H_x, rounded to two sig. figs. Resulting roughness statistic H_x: 0.073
